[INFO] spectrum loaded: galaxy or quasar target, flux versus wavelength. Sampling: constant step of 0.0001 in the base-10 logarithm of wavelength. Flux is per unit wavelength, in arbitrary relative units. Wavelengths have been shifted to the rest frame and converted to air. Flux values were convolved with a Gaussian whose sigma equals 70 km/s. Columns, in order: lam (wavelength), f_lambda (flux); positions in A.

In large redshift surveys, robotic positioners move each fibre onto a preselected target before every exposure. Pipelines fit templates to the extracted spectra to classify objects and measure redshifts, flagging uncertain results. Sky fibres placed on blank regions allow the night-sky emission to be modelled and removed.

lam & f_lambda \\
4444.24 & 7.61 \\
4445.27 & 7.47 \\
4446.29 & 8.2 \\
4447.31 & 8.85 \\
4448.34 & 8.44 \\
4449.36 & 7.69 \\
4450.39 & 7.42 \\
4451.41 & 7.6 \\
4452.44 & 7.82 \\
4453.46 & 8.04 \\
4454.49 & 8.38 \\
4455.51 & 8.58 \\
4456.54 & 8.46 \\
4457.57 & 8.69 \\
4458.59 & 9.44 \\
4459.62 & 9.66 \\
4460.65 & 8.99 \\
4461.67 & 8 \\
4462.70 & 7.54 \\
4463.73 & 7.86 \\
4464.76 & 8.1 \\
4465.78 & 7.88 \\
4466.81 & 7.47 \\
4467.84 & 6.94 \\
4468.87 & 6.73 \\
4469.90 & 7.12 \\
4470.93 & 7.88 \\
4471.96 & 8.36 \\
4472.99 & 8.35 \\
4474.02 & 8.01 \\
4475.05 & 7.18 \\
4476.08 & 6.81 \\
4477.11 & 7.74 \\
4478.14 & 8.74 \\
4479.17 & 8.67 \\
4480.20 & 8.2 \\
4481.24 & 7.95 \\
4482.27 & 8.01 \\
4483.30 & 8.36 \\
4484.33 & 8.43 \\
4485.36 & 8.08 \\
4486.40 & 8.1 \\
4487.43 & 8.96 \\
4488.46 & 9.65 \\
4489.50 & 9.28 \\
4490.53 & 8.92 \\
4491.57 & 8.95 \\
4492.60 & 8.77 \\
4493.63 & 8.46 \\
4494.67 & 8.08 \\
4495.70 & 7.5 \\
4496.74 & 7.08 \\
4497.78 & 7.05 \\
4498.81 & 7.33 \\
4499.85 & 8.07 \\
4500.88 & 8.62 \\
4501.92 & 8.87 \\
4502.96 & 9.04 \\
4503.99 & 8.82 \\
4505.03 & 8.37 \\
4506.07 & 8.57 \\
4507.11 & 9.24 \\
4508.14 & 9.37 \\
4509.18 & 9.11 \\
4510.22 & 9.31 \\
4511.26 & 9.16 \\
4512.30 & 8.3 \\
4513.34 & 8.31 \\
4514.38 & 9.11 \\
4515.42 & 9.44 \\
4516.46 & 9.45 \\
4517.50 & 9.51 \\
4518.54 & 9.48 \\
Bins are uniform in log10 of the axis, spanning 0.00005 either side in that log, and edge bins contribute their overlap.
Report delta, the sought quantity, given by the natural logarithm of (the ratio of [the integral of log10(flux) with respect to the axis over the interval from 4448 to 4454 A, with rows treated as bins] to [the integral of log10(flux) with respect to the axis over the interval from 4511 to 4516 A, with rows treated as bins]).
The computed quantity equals 0.1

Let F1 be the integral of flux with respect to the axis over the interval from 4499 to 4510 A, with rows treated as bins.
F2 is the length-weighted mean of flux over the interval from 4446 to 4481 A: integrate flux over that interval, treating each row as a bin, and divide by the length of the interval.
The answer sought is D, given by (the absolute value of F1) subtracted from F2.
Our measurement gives -88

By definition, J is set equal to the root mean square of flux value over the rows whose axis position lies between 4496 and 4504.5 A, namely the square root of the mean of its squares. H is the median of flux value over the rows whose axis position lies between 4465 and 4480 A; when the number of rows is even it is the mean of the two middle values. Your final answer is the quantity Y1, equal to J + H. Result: 16.0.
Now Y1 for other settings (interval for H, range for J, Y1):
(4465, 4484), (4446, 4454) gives 15.9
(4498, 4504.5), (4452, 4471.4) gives 16.8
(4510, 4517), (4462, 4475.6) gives 16.8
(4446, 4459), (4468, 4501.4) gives 16.5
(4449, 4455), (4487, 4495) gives 16.6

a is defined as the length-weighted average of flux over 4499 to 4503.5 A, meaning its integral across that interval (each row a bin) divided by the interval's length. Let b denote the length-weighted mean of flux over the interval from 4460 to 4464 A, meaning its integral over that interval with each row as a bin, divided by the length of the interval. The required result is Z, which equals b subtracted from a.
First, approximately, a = 8.6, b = 8.16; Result 0.4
